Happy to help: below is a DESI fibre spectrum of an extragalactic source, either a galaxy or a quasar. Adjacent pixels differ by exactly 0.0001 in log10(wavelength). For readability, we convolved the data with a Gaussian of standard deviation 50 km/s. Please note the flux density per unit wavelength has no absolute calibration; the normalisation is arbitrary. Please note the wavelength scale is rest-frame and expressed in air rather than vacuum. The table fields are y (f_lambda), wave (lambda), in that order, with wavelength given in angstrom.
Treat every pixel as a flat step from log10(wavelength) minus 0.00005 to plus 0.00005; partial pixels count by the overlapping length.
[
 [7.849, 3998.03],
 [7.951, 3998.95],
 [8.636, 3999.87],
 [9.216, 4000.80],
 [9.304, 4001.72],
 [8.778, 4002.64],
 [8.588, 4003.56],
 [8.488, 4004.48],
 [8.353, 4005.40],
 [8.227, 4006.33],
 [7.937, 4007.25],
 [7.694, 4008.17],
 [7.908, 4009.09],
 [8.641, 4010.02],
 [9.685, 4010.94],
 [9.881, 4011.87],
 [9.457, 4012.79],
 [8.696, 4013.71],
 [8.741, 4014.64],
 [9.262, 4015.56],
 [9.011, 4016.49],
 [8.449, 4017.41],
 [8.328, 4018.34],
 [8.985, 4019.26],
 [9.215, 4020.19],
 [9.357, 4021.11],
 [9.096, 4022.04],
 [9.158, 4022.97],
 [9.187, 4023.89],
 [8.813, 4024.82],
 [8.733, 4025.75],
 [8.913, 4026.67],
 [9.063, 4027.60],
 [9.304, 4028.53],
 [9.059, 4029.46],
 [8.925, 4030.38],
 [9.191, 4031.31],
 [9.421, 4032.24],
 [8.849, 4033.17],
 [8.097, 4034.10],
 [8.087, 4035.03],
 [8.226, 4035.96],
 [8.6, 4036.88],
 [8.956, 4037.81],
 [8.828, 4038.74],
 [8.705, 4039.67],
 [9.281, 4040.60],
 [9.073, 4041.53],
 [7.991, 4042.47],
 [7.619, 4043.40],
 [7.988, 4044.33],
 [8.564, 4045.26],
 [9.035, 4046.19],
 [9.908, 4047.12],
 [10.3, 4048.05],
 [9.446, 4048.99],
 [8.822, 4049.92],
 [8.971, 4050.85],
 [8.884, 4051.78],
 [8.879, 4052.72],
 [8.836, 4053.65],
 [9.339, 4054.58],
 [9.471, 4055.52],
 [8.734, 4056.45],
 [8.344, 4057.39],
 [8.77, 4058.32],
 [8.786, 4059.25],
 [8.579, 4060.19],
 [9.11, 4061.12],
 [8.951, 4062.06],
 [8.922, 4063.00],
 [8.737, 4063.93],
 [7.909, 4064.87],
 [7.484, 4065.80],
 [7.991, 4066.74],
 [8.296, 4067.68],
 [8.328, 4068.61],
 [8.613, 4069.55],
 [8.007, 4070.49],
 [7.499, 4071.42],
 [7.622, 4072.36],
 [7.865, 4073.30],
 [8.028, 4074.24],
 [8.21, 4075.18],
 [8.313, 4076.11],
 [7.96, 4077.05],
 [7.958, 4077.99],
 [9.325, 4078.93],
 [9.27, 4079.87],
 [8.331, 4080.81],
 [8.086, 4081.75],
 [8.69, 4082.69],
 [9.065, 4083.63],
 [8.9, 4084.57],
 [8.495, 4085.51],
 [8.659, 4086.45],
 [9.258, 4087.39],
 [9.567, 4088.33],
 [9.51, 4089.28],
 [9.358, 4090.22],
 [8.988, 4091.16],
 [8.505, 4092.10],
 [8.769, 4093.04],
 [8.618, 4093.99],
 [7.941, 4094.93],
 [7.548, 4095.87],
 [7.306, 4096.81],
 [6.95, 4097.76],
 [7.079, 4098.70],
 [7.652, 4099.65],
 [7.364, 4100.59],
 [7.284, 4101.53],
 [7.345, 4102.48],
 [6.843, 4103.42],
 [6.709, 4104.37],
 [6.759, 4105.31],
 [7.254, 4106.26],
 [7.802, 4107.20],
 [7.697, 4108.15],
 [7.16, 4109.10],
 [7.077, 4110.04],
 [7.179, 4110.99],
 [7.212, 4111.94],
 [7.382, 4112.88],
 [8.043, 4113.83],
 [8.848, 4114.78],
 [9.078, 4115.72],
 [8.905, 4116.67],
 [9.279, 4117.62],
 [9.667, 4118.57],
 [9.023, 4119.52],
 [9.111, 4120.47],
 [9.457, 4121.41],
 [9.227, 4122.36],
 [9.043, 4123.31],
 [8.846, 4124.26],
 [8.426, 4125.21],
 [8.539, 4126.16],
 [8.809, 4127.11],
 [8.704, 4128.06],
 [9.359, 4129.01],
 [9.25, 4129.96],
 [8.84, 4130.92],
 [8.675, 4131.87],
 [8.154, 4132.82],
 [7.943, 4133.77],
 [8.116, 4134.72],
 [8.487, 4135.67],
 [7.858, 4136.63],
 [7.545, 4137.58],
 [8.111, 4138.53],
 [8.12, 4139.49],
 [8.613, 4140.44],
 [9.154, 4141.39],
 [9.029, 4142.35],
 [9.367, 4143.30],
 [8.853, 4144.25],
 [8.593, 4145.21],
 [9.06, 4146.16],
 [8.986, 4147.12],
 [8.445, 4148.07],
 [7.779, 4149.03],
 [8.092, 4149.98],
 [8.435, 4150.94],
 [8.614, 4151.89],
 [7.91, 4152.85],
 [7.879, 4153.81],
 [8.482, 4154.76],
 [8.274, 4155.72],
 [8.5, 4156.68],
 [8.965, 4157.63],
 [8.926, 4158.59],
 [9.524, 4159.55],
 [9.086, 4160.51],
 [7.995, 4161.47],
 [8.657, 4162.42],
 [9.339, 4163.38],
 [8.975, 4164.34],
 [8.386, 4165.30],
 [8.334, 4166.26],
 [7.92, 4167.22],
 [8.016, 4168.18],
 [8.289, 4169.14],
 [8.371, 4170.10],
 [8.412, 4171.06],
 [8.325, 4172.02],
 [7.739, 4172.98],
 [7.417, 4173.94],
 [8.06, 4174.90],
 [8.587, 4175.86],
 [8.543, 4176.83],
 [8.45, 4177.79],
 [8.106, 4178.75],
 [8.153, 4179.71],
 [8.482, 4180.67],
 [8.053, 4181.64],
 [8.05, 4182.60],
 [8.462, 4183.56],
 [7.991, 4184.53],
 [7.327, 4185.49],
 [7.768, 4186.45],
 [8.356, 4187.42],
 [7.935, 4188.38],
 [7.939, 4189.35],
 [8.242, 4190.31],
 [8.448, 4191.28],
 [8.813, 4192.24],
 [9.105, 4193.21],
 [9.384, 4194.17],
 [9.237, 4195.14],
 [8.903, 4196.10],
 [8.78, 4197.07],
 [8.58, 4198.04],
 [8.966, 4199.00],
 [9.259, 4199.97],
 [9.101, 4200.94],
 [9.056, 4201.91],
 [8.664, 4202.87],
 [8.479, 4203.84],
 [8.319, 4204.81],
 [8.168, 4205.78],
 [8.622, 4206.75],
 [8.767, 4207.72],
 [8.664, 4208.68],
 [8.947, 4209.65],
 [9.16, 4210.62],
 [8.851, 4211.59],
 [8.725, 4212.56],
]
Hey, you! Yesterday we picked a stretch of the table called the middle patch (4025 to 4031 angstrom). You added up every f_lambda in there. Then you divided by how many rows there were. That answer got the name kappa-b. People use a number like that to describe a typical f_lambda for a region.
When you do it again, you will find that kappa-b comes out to 9.00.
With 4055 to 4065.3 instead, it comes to 8.76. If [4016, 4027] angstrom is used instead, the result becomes 8.94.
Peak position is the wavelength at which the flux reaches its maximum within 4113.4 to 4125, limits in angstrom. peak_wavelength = 4118.57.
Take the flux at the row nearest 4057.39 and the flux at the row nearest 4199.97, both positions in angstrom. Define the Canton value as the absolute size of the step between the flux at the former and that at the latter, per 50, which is 0.018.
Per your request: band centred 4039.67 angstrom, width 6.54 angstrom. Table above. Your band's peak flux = 9.281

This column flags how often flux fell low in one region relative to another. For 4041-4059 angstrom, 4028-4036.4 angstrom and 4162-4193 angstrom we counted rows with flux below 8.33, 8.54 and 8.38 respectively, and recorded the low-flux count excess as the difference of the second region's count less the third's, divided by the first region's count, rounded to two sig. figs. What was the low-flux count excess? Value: -5.7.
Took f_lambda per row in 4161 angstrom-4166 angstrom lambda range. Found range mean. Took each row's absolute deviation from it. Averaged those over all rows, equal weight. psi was 0.39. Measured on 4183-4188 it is 0.35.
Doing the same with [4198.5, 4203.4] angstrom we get 0.16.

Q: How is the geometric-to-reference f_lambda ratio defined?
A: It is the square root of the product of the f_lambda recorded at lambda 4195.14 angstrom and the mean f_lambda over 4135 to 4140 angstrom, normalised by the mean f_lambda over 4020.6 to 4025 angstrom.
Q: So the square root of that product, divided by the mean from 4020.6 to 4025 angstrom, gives 0.94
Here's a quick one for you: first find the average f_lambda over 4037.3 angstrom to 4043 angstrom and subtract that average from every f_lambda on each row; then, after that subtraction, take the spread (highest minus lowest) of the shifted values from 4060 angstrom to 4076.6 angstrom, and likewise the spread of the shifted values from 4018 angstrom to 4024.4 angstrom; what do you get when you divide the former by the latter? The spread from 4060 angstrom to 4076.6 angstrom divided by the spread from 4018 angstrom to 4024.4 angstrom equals 1.6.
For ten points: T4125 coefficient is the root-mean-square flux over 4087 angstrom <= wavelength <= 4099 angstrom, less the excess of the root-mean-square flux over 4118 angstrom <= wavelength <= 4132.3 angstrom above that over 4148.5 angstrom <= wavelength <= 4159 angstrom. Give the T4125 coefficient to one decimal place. 7.8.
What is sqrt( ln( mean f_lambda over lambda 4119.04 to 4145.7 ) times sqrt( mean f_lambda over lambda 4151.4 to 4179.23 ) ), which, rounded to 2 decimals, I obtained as 2.50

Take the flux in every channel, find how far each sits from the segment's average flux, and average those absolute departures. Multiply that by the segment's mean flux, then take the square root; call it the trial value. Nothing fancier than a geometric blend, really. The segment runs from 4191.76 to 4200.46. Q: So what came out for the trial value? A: 1.40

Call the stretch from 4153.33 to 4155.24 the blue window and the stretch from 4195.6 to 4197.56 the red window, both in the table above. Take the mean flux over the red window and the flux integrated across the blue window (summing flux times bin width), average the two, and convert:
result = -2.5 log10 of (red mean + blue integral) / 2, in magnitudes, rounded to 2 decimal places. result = -2.72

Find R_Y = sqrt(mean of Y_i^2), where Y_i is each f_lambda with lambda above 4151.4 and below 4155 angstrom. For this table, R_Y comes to 8.23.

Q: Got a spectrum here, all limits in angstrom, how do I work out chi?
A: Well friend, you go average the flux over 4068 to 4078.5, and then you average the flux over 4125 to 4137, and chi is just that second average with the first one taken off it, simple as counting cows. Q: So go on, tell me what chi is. 0.51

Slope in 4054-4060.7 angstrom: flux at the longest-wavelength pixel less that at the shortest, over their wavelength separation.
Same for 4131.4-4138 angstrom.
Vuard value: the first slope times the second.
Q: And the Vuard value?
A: 0.0268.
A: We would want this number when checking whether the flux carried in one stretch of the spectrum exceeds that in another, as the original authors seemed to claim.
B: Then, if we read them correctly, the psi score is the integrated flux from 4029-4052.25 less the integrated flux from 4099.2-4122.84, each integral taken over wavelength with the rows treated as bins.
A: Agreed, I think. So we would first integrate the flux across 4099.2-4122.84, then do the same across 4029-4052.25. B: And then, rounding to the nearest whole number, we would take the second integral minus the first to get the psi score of 17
